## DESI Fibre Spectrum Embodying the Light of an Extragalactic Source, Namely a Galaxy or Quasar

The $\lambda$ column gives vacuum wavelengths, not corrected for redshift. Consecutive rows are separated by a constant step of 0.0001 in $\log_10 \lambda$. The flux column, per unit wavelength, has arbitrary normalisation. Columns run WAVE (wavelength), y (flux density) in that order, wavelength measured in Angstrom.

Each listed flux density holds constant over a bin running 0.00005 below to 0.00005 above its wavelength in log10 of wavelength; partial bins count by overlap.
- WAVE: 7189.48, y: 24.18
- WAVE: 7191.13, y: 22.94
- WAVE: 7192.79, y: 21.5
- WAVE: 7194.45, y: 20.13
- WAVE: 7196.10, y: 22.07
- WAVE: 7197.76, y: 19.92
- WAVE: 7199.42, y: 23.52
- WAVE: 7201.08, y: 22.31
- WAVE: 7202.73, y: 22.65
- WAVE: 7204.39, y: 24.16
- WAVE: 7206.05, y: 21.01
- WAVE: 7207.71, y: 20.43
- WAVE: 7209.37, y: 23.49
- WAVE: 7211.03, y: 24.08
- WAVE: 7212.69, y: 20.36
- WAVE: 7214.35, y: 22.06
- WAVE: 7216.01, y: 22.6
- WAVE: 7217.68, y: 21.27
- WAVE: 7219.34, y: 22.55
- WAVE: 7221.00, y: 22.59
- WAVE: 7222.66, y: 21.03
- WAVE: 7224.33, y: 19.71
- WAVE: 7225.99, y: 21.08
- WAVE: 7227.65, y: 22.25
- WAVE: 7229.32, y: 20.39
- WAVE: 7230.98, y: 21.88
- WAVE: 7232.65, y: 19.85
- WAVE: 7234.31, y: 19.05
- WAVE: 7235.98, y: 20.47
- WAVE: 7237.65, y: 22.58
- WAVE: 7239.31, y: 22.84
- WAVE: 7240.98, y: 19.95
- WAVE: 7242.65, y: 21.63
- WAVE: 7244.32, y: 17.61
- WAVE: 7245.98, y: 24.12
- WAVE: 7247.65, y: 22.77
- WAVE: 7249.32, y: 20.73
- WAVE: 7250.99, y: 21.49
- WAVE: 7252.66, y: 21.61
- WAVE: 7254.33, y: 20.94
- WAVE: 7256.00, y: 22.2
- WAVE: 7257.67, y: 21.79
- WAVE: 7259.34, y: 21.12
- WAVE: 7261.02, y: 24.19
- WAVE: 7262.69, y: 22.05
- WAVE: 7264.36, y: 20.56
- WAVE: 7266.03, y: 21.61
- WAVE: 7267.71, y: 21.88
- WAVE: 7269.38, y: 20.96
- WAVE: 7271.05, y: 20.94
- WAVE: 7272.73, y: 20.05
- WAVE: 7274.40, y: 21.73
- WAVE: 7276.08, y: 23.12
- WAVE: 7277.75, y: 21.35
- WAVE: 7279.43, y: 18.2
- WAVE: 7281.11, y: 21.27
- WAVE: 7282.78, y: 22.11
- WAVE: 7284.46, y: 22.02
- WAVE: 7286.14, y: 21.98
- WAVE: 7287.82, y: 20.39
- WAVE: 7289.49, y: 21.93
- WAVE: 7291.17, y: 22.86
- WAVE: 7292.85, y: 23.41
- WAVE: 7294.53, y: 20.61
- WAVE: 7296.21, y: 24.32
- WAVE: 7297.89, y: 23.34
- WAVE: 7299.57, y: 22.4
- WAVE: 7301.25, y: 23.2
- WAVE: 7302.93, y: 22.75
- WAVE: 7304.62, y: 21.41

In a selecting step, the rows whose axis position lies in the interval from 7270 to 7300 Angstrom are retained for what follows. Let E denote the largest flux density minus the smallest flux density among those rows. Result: 6.1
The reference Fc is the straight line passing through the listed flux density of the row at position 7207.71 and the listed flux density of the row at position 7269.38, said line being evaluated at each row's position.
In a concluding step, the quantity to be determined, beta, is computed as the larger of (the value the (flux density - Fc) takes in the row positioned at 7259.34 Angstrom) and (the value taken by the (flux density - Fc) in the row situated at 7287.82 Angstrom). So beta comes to 0.2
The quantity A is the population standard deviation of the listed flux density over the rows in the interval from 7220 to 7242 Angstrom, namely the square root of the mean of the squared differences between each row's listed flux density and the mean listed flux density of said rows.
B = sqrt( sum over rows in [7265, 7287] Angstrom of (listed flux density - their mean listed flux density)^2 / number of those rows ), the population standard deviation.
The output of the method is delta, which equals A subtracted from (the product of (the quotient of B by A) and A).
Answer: -0.07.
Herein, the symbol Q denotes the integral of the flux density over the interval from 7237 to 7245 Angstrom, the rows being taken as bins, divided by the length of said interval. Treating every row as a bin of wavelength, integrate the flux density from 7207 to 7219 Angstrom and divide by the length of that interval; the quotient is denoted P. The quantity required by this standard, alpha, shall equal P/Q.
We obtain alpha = 1.05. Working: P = 22.1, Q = 20.9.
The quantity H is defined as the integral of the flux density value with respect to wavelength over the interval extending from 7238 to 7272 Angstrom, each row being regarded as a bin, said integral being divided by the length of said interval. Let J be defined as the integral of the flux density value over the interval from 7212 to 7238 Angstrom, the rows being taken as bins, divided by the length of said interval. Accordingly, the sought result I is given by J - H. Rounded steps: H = 21.6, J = 21.2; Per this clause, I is -0.4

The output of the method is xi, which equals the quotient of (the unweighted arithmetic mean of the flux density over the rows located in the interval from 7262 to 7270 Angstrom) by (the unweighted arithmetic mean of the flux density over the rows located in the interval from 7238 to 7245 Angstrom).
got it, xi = 1.04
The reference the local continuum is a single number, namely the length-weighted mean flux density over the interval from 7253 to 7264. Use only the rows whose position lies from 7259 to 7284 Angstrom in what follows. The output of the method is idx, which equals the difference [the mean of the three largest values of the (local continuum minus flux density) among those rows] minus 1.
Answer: 1.36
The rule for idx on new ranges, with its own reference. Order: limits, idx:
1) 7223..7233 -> 0.98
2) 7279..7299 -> 1.23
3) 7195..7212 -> 0.51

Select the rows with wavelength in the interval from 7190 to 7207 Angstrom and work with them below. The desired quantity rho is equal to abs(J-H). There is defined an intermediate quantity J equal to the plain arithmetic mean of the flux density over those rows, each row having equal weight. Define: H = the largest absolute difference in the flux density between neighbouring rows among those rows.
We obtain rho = 18.4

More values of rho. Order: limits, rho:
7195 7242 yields 17.9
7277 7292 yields 18.2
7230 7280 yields 14.8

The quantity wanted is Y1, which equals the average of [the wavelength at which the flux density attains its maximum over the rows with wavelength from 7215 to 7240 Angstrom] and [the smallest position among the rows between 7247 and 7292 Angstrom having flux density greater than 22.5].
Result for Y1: 7243.5 Angstrom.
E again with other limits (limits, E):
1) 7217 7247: 6.5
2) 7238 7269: 6.6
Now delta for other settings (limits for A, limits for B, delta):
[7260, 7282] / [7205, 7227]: -0.13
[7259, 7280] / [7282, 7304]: -0.33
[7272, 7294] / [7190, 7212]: 0.07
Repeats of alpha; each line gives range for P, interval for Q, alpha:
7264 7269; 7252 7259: 0.99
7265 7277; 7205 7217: 0.97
